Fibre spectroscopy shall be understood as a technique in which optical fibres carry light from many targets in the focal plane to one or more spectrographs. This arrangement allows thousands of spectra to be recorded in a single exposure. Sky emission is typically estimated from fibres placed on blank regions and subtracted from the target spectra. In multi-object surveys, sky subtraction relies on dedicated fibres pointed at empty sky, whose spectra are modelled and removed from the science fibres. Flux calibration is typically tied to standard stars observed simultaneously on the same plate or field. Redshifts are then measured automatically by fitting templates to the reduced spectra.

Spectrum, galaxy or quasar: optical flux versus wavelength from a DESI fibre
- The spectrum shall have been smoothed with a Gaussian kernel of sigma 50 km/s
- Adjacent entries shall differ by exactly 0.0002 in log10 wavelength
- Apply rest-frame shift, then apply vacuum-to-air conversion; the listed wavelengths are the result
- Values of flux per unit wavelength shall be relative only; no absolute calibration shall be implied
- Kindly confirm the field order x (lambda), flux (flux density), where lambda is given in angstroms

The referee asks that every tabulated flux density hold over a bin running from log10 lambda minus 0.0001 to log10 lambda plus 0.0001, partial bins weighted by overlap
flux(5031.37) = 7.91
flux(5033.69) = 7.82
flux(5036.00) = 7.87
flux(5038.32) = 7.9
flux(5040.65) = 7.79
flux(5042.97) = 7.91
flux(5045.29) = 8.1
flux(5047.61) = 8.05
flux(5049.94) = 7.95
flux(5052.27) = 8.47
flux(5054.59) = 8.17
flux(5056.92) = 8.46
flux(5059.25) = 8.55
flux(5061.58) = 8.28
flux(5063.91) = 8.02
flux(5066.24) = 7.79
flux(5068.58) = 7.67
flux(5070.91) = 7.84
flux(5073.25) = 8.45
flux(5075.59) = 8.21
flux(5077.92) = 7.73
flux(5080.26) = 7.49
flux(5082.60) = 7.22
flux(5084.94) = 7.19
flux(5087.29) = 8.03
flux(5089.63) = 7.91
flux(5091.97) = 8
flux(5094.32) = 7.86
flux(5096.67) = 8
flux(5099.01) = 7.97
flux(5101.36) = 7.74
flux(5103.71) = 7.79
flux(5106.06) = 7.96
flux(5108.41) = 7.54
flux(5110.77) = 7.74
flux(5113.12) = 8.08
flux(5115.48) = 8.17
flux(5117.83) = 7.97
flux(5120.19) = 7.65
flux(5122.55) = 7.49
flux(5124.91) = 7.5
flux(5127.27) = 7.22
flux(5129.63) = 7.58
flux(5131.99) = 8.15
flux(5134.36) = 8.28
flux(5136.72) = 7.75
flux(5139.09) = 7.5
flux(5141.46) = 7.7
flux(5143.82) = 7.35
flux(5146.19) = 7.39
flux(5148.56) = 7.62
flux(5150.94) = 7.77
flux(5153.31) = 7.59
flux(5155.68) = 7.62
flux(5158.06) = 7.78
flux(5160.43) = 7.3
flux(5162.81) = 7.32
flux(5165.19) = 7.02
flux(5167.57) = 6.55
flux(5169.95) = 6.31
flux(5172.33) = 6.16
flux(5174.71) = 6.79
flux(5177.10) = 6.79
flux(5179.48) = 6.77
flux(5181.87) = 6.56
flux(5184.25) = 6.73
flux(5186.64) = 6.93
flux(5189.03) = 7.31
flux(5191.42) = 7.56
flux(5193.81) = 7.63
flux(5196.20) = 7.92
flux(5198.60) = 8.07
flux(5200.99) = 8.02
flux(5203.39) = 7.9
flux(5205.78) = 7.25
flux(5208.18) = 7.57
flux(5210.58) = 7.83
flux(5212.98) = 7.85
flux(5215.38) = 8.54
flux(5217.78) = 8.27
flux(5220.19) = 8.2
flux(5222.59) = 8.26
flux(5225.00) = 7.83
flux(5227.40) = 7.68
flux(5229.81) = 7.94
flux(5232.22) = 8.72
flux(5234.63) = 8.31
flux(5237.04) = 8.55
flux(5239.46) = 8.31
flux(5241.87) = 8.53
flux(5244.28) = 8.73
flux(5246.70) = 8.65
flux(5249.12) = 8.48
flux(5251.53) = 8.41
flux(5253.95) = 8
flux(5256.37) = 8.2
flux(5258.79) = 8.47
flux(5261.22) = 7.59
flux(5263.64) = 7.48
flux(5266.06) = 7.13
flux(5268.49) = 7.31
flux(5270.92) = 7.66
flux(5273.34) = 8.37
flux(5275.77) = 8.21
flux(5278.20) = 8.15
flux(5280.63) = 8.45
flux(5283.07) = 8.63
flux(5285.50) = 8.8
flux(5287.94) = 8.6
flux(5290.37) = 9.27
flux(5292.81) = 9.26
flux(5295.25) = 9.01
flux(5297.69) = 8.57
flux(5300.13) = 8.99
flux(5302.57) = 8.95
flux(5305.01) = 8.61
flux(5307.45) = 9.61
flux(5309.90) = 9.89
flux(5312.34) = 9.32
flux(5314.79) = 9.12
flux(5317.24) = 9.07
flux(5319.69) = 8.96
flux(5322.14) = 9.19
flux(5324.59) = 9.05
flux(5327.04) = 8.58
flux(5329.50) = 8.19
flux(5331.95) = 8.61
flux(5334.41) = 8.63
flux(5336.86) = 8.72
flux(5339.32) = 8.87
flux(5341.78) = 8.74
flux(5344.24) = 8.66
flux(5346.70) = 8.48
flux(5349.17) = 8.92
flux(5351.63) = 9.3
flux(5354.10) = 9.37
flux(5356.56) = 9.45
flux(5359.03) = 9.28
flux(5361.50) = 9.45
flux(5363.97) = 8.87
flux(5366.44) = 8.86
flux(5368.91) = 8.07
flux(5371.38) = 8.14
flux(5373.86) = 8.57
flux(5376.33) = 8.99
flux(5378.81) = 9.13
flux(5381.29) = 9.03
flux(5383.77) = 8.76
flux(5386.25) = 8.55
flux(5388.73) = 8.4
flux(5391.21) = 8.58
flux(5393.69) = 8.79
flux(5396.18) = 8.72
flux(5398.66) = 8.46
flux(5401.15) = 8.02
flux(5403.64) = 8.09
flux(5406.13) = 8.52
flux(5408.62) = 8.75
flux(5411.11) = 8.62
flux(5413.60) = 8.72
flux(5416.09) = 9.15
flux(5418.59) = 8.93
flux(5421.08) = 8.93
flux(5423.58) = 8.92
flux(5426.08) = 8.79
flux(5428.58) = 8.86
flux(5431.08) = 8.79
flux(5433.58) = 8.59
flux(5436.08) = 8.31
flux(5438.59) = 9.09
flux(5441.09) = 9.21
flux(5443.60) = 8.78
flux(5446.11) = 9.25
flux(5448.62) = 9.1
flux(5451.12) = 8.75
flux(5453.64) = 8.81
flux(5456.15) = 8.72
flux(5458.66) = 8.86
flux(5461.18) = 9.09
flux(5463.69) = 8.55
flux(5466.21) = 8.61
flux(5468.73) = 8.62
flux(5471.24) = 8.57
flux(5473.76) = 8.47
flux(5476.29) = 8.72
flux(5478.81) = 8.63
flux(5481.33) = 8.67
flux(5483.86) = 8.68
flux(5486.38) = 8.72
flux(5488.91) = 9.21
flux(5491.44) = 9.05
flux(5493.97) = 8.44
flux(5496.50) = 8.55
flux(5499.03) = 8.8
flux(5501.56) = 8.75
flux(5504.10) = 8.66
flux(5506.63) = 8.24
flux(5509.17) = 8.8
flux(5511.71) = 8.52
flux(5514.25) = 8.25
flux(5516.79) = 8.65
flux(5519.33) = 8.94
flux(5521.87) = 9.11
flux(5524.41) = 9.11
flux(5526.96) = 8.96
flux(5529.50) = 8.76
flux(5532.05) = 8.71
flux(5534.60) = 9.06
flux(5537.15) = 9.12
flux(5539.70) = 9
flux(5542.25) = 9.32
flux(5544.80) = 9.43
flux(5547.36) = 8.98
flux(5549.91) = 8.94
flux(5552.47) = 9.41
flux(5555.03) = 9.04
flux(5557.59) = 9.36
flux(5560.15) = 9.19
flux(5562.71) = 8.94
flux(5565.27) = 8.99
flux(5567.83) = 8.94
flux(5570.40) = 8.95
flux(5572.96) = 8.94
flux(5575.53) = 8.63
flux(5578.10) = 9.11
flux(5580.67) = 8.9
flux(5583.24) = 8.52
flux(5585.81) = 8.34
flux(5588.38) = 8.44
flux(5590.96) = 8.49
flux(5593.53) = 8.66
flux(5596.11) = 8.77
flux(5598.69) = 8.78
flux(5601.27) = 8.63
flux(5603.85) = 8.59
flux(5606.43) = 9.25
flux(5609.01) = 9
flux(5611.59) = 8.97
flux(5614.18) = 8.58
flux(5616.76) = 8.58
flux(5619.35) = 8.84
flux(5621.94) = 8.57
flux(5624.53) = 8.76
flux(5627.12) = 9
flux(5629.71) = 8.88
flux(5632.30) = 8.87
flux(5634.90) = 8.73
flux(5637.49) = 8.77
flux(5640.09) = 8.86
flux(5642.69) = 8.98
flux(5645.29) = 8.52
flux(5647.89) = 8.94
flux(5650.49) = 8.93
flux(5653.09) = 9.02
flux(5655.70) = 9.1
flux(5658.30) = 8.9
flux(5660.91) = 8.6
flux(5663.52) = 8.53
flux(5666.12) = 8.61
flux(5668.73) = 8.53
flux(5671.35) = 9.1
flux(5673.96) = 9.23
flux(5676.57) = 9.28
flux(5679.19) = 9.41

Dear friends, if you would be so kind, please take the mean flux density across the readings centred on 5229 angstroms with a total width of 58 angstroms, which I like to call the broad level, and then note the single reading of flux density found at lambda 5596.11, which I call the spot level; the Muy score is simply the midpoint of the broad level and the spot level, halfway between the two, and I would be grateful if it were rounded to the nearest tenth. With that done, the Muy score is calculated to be 8.5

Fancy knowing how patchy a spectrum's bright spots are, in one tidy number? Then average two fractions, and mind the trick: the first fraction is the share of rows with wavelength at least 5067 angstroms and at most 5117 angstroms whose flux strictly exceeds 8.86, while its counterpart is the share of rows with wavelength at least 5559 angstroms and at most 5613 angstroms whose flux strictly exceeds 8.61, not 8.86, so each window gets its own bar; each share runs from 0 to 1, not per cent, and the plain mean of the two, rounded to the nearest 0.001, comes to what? 0.381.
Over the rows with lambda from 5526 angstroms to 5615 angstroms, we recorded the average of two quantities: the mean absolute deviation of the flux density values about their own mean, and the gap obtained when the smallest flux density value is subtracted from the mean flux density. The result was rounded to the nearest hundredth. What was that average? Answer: 0.39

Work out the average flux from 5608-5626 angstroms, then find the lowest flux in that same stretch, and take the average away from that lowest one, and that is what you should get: -0.19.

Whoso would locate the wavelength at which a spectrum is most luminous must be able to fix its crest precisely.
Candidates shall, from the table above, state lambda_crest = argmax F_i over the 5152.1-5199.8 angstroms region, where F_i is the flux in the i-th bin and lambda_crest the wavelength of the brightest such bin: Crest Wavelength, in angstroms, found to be 5198.60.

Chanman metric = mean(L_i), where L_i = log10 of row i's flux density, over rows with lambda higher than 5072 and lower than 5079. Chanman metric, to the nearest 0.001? 0.910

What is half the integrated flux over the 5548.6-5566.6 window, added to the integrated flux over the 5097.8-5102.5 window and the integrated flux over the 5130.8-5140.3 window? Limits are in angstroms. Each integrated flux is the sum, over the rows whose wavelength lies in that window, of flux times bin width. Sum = 194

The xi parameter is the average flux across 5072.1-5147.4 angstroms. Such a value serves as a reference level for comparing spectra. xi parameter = 7.8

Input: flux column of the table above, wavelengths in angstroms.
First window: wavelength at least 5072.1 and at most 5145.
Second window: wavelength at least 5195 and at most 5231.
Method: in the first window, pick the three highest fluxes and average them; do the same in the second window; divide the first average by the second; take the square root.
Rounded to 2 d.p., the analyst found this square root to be 1.00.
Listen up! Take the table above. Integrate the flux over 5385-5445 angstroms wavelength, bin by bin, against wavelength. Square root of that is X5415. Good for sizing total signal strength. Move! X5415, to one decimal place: 22.8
